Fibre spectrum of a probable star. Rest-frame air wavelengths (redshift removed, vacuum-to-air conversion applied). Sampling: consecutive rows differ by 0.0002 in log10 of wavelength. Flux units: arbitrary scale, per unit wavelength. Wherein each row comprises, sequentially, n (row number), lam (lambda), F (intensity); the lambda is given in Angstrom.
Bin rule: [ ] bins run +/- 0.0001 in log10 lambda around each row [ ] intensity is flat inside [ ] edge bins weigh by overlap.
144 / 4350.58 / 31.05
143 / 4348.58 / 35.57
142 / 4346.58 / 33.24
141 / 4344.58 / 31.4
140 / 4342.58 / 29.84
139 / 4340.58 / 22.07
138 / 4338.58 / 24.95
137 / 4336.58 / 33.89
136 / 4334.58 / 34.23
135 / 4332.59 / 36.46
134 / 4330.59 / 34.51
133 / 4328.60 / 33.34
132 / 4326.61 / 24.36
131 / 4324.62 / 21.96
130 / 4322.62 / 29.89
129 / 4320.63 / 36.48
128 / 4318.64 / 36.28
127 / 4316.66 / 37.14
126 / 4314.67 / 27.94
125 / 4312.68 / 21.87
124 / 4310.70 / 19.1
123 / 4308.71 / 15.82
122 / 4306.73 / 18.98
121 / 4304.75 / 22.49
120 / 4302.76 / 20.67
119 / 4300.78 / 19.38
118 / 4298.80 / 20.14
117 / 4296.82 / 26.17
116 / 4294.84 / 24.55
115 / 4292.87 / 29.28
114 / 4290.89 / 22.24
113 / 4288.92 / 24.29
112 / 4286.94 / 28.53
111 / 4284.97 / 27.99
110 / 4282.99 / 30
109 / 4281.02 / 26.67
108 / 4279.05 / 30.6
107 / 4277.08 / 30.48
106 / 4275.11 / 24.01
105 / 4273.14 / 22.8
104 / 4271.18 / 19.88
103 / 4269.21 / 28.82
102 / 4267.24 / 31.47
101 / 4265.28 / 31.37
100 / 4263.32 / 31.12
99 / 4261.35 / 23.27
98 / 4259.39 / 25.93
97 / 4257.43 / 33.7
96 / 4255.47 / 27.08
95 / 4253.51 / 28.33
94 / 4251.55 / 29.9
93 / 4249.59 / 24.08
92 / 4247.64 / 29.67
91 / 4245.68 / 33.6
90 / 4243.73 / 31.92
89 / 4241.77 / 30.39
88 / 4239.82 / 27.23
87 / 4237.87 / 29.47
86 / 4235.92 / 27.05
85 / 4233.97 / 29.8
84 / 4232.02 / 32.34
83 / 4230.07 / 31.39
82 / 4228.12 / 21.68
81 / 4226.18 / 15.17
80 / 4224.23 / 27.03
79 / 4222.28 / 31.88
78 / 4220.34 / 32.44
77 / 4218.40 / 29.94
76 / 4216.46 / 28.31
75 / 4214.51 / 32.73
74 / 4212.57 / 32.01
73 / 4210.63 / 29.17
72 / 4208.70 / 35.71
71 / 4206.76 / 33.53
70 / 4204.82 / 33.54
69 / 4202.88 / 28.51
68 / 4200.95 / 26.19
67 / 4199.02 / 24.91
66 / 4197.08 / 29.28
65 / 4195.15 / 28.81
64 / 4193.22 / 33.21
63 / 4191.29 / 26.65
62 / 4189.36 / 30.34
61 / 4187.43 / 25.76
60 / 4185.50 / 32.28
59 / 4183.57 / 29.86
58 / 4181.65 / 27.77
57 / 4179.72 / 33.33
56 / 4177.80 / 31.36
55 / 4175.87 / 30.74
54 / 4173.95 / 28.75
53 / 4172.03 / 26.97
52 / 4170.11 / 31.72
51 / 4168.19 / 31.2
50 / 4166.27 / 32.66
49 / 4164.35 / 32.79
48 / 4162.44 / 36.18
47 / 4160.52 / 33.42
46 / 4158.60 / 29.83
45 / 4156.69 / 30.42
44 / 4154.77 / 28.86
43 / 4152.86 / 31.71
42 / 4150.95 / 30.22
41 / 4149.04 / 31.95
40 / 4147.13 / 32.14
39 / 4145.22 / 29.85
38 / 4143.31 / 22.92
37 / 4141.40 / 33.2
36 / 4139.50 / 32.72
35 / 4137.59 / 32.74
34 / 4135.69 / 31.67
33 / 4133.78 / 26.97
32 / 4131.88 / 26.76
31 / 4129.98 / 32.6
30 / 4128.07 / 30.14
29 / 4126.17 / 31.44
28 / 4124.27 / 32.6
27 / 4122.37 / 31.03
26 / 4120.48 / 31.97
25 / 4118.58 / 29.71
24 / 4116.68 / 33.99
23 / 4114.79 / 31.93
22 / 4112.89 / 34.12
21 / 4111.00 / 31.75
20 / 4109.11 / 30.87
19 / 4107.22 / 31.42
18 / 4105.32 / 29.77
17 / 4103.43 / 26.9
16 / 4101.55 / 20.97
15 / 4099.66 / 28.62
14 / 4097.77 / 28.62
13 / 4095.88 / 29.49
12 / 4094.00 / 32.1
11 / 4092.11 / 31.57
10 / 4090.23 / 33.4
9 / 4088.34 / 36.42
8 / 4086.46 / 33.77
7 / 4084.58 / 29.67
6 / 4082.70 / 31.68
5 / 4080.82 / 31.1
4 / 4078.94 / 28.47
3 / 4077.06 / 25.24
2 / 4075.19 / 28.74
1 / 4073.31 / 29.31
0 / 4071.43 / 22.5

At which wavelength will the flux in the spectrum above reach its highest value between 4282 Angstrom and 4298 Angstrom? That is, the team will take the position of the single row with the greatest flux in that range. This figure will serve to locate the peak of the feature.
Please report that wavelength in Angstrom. 4282.99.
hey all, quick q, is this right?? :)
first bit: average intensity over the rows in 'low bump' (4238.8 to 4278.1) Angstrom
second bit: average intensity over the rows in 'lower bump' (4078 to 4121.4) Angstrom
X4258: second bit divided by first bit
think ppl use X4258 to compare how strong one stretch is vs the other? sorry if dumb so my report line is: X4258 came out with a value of 1.09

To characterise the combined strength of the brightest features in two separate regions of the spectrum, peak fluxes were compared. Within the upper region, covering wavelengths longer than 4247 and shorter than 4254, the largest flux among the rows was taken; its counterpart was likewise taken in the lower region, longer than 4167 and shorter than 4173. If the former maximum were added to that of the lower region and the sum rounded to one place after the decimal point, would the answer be 61.6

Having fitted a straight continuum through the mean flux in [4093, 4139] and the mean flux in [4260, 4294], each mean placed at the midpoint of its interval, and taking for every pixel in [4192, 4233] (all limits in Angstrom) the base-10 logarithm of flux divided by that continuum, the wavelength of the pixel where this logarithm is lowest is 4226.18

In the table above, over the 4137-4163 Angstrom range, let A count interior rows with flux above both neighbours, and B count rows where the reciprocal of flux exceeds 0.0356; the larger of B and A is 4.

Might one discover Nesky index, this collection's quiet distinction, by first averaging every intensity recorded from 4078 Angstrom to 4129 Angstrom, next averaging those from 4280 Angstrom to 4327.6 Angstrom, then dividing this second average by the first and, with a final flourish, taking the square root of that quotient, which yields 0.91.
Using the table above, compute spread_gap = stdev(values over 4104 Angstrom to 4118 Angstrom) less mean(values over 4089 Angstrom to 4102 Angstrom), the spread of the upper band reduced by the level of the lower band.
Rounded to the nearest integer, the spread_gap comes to -28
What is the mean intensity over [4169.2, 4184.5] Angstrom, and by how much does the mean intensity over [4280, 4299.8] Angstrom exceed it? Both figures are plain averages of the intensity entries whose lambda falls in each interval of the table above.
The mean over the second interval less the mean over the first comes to -4.1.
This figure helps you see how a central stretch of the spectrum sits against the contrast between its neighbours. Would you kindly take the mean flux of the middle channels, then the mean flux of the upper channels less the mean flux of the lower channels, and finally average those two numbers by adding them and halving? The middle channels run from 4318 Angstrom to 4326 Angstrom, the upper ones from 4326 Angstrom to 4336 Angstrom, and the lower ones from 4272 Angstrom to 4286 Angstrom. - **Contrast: 18.1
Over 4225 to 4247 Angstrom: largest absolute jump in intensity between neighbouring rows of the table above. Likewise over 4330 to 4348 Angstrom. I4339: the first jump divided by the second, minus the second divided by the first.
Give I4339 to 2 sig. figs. 0.17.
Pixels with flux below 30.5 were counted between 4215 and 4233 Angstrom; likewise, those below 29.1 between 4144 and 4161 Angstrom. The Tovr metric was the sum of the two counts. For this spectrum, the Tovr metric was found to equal 6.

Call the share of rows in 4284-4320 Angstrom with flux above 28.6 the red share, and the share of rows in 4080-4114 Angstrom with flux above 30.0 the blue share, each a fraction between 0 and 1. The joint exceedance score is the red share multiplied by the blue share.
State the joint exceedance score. 0.1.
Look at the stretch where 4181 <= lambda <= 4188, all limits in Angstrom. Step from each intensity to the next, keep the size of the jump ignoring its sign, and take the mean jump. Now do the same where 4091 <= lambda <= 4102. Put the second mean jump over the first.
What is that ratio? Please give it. 0.63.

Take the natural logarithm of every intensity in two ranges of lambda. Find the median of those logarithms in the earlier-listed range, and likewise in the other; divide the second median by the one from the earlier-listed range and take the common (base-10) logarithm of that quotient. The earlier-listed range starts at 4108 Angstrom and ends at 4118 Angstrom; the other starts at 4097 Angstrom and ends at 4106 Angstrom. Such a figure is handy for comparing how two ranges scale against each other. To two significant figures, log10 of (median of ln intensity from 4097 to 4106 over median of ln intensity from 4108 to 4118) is -0.014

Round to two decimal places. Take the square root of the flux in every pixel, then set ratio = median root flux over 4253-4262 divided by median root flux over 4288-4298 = 1.05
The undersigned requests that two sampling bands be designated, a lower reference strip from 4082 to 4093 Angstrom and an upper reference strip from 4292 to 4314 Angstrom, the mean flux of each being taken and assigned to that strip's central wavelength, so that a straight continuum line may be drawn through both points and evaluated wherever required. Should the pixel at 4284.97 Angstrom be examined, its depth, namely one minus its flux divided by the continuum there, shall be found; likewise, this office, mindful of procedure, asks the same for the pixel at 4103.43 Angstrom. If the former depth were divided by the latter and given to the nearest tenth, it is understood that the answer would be -1.5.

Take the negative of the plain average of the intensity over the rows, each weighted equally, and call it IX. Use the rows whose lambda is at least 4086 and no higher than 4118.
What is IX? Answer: -30.9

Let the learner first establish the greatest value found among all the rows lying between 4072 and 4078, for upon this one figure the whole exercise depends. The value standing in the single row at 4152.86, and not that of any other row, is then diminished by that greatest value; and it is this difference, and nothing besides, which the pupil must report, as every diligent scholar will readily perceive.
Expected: 2.4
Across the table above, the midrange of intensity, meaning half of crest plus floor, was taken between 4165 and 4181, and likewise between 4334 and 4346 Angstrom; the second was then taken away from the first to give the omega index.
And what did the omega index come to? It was 2.0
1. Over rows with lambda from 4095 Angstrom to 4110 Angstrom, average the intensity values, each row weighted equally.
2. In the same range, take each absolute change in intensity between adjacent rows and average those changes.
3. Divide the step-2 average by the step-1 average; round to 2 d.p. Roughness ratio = 0.10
